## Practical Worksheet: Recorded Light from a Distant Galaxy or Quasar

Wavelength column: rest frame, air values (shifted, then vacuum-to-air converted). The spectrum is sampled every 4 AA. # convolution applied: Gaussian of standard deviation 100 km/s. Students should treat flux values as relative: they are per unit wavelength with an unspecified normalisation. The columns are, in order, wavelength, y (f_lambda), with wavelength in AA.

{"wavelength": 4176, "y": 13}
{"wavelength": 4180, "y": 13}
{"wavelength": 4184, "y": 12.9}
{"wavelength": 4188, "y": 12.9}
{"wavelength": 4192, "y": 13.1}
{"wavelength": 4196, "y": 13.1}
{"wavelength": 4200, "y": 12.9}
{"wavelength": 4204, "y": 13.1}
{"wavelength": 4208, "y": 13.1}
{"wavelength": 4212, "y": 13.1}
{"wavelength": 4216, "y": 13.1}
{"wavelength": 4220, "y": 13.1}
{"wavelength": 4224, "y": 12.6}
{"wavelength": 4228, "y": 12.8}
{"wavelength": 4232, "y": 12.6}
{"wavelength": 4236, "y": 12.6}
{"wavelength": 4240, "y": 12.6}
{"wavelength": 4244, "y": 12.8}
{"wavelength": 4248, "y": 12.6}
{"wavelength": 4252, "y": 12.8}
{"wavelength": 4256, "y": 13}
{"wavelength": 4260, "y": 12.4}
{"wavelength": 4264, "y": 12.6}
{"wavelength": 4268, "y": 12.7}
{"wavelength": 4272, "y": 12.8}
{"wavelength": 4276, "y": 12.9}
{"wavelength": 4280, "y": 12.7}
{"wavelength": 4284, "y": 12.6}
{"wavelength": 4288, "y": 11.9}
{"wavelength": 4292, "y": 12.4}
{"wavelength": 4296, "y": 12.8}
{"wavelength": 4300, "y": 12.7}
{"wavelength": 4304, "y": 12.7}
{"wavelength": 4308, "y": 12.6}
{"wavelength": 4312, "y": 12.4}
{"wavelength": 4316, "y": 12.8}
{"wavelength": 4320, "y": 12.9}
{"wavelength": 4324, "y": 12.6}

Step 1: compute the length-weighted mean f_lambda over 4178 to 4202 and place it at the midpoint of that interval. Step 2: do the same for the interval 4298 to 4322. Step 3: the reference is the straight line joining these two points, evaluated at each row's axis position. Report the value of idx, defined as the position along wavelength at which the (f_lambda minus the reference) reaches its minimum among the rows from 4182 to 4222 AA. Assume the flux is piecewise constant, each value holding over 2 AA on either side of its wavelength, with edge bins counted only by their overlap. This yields 4184 AA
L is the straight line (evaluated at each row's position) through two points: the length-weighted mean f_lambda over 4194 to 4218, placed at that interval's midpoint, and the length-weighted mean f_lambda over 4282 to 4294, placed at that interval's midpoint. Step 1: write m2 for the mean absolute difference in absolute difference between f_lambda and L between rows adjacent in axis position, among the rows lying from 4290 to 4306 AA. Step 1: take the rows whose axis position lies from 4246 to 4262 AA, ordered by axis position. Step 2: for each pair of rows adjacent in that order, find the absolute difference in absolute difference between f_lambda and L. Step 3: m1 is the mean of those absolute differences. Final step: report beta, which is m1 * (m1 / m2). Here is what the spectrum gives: 0.20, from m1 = 0.19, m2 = 0.179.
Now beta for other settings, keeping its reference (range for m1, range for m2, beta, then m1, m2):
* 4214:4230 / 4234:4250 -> 0.50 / 0.14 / 0.037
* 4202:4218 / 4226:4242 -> 0.02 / 0.04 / 0.079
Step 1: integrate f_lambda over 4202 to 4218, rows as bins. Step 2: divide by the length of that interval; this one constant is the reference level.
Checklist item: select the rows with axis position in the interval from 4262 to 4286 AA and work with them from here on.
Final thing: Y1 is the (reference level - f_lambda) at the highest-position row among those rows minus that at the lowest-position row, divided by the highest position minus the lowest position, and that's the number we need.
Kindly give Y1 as 0.000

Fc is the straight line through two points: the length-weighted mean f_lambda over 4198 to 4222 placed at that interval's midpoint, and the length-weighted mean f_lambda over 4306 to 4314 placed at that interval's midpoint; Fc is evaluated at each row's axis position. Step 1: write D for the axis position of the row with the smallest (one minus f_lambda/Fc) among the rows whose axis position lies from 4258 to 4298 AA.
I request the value 4296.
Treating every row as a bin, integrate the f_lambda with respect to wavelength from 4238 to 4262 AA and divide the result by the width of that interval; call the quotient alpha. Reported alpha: 12.7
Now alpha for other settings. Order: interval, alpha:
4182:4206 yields 13.0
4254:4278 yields 12.7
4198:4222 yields 13.1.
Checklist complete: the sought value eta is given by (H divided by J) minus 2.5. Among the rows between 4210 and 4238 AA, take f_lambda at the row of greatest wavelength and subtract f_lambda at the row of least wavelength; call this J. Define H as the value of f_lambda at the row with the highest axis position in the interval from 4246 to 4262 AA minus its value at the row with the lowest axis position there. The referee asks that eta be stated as -2.1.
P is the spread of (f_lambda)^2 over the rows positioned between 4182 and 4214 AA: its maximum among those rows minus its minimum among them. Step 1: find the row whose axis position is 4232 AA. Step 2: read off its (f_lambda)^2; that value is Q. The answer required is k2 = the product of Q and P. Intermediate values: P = 5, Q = 159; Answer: 826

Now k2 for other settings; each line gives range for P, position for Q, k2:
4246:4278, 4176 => 2576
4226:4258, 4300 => 1652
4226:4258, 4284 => 1626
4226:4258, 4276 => 1704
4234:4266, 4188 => 2536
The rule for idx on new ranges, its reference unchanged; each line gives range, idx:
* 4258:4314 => 4288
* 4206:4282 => 4260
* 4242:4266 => 4260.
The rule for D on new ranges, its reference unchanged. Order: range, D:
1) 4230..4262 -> 4256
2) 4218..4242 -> 4220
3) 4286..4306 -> 4296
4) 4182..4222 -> 4220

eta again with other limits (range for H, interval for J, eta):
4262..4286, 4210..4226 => -2.5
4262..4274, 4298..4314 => -3.2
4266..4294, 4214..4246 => -1.5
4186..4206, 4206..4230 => -3.2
